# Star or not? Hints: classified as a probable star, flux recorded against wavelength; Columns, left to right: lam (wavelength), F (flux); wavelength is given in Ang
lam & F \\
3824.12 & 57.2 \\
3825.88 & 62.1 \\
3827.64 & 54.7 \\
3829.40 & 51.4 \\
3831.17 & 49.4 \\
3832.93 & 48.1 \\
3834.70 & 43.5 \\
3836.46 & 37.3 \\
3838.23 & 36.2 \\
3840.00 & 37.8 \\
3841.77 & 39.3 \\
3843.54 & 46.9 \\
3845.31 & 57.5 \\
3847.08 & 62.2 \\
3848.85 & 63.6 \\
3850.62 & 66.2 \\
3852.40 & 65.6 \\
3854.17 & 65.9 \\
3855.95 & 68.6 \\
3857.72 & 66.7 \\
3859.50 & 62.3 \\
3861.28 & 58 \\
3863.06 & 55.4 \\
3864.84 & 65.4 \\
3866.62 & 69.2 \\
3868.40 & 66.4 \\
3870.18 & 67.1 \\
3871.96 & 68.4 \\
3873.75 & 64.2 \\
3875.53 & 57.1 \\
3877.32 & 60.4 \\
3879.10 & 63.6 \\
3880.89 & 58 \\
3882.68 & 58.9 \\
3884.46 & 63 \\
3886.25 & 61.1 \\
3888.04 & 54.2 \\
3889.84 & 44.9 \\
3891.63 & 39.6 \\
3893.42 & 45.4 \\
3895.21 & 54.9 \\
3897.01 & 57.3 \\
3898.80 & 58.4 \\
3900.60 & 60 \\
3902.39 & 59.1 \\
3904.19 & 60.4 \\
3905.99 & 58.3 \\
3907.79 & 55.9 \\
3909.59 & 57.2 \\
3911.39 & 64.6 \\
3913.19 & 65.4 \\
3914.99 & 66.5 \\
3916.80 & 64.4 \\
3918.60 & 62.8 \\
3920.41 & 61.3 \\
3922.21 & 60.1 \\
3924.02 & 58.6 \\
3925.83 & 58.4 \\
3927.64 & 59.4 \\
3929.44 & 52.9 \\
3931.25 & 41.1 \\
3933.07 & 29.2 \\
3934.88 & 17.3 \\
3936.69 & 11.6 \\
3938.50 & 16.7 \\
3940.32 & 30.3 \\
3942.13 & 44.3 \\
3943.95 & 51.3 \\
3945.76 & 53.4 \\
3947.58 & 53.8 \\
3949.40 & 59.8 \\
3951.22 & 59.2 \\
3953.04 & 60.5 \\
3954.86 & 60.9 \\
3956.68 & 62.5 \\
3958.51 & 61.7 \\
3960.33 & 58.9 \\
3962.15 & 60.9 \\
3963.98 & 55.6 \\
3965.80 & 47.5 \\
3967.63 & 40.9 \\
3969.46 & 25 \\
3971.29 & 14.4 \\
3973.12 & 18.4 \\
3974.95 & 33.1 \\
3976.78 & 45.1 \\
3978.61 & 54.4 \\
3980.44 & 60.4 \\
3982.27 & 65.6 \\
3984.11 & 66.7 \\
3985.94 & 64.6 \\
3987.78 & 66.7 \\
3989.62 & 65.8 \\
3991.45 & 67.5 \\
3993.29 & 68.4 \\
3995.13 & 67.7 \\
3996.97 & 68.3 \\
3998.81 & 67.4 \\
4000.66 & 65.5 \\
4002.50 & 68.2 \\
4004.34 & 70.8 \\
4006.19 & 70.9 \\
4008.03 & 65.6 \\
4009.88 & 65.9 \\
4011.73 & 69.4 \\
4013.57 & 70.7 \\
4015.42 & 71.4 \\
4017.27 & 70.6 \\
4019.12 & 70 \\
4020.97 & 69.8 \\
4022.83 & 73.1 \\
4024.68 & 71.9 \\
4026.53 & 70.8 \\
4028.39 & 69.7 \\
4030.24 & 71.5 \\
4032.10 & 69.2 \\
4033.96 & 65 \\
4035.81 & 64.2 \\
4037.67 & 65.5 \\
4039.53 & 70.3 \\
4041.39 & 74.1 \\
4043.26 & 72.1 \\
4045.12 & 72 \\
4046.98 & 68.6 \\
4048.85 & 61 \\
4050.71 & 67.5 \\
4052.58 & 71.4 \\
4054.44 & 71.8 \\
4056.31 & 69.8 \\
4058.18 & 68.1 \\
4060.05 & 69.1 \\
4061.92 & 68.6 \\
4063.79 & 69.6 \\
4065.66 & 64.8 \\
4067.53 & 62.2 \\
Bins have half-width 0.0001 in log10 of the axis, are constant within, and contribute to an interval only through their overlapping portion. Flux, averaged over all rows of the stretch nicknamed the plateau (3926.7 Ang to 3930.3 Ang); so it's 56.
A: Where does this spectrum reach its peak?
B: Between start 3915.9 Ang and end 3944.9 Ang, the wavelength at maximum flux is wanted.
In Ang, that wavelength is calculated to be 3916.80 Ang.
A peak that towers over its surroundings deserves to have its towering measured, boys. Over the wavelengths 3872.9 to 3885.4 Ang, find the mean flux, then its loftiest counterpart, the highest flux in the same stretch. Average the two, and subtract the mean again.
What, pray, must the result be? 1.7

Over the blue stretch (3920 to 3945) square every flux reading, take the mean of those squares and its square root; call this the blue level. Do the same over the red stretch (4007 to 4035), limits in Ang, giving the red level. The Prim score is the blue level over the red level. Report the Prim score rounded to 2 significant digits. 0.66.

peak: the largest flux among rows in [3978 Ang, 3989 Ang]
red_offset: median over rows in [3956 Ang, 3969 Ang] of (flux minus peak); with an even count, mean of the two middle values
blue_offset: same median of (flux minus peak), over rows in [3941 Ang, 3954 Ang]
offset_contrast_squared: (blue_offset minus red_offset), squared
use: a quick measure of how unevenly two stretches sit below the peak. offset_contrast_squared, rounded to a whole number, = 26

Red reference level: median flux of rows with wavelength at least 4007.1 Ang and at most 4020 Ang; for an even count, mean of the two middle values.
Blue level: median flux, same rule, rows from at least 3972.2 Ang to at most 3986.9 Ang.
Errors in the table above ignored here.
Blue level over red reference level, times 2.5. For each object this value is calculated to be 2.05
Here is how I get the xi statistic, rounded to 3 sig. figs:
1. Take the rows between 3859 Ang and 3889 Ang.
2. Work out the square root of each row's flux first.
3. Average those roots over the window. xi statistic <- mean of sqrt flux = 7.86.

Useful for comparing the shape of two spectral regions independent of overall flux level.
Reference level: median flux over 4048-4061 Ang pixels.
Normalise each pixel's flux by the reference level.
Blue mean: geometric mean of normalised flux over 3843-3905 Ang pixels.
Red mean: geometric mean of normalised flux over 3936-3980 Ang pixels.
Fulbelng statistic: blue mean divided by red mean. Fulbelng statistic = 1.5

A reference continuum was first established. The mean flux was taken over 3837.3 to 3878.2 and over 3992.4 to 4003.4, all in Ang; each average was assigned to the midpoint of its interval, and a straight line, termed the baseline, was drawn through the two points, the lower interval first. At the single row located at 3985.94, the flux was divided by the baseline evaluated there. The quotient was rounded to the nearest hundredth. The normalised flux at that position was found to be 0.97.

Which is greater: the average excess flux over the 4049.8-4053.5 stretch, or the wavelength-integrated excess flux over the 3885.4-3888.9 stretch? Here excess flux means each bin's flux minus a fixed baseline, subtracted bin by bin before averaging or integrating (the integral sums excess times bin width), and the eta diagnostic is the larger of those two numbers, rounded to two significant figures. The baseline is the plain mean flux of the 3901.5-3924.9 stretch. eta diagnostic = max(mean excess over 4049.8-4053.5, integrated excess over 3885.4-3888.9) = 8.3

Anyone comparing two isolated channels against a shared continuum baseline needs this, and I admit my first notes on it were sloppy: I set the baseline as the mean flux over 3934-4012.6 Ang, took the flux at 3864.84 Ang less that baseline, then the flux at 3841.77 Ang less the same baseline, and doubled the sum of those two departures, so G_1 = -5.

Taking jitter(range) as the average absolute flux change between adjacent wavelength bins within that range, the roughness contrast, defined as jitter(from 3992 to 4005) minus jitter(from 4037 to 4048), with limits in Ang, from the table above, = -1.25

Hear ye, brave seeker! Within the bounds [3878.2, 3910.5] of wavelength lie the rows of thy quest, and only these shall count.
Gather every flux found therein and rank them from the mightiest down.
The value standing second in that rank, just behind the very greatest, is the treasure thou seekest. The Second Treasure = 63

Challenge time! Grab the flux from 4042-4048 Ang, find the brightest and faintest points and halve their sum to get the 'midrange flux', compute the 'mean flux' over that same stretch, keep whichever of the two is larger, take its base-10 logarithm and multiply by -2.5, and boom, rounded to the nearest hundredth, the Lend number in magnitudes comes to -4.63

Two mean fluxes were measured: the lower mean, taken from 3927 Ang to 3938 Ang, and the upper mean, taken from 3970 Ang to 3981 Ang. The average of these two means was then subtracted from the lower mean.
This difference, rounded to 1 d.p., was -1.2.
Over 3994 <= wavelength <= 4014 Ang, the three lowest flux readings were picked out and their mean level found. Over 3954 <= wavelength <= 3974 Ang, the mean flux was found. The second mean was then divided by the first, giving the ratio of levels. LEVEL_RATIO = 0.70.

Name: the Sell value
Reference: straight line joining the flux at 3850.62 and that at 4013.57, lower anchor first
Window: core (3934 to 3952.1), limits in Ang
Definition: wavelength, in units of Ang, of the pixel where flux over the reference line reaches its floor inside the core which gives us 3936.69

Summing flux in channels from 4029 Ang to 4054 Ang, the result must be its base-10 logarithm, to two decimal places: 2.95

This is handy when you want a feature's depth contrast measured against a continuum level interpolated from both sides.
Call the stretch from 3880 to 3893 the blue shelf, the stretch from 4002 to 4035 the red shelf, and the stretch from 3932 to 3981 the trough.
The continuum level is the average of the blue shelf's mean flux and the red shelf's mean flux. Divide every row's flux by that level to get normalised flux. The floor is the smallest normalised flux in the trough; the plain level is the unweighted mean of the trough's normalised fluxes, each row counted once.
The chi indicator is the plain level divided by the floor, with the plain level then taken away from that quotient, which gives 3.1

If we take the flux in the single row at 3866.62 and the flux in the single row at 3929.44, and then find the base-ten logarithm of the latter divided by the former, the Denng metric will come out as -0.12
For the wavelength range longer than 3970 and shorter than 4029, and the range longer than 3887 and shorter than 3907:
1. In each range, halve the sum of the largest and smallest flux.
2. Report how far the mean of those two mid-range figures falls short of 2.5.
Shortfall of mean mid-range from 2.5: -44.4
